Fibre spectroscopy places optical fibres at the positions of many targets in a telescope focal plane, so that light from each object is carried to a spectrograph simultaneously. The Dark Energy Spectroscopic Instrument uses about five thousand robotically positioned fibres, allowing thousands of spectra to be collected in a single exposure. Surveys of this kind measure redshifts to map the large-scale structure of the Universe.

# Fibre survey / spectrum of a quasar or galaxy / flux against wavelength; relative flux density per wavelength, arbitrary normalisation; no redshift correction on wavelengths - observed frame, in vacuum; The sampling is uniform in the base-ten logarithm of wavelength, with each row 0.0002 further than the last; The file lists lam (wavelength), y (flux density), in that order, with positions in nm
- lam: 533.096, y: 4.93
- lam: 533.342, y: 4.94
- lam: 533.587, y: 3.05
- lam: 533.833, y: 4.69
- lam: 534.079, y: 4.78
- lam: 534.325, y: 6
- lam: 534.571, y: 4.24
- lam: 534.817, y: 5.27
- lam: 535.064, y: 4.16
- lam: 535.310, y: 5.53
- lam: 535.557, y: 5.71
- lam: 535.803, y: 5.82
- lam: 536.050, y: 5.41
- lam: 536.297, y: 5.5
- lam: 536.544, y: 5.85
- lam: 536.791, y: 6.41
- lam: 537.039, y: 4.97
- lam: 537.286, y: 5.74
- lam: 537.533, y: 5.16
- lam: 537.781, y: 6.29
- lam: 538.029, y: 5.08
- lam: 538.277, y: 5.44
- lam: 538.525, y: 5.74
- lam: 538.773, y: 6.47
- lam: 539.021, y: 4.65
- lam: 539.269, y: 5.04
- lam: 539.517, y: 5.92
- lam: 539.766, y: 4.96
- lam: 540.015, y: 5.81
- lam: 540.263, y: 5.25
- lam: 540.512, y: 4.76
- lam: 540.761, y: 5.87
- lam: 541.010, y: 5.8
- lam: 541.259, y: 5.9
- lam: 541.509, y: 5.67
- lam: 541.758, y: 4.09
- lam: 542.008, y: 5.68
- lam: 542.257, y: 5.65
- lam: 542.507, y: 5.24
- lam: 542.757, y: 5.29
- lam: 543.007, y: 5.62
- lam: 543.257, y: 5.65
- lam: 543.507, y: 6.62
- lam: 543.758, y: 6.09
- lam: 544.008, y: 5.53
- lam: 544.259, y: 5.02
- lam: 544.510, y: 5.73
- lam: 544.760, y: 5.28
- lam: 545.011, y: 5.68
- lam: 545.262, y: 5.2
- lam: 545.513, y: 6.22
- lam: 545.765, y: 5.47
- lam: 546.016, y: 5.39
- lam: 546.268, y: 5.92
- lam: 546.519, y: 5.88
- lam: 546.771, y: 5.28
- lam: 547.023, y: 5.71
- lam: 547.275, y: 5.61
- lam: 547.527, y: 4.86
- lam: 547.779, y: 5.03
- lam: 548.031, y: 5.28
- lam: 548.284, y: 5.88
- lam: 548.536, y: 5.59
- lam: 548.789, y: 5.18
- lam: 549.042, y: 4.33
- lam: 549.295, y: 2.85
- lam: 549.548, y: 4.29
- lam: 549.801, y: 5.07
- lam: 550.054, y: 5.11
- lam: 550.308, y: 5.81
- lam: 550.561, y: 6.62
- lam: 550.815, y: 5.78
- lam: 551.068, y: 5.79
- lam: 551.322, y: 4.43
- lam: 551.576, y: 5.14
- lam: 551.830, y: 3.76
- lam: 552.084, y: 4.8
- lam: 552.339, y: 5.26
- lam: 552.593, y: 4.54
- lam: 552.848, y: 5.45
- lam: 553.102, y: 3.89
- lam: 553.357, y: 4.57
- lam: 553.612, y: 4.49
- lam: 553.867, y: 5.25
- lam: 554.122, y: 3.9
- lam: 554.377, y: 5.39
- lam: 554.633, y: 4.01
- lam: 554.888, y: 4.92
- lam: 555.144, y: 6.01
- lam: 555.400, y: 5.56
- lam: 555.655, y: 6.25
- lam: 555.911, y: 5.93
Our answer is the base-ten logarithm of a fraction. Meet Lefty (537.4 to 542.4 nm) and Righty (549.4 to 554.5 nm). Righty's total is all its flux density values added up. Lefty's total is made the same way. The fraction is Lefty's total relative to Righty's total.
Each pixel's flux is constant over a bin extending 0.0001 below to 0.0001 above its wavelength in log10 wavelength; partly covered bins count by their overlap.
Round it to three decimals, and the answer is 0.041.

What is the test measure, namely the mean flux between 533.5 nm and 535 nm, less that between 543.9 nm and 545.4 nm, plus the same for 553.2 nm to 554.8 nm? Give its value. 3.87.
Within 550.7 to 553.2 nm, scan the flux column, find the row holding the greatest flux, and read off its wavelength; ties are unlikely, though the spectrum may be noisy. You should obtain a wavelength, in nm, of 551.068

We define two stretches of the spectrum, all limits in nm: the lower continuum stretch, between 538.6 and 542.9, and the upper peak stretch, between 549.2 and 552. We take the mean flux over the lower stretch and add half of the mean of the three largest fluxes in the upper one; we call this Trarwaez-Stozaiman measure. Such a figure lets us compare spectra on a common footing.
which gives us 8.5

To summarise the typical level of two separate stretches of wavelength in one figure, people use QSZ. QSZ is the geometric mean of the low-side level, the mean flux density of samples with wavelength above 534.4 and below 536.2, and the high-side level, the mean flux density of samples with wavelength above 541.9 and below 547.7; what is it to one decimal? 5.4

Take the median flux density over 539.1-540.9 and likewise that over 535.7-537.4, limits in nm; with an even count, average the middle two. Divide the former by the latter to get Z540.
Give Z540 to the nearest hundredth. 0.91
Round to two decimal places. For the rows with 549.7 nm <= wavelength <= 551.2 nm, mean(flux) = 5.70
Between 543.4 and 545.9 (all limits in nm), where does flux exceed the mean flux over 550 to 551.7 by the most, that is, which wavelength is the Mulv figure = 543.507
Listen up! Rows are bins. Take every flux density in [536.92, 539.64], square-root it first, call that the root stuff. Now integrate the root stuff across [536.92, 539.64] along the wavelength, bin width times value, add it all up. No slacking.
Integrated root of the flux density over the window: 6.4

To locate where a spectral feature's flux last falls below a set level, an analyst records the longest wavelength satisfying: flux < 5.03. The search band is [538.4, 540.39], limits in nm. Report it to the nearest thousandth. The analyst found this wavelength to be 539.766 nm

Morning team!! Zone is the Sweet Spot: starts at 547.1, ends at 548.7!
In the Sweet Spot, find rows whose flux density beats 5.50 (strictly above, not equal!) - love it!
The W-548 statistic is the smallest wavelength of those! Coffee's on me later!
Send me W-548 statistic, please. 547.275 nm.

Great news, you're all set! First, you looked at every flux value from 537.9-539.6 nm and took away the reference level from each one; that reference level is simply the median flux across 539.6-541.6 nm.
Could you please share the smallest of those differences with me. -1.1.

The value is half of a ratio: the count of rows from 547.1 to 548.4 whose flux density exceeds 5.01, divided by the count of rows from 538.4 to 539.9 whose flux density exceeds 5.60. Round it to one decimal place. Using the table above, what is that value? 0.7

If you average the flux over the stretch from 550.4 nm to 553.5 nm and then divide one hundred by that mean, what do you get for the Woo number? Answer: 20.0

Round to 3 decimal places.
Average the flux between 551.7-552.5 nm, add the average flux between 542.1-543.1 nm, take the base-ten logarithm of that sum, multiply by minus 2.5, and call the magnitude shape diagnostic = -2.506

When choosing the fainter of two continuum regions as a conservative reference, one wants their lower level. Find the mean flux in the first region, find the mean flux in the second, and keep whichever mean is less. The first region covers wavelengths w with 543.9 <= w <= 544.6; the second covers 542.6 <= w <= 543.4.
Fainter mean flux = 5.4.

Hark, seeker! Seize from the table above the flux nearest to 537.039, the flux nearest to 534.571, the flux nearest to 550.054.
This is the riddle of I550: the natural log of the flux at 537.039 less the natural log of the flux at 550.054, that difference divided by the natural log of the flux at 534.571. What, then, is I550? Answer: -0.02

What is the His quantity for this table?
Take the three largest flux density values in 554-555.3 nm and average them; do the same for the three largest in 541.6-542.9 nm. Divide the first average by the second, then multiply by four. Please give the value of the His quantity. 3.93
